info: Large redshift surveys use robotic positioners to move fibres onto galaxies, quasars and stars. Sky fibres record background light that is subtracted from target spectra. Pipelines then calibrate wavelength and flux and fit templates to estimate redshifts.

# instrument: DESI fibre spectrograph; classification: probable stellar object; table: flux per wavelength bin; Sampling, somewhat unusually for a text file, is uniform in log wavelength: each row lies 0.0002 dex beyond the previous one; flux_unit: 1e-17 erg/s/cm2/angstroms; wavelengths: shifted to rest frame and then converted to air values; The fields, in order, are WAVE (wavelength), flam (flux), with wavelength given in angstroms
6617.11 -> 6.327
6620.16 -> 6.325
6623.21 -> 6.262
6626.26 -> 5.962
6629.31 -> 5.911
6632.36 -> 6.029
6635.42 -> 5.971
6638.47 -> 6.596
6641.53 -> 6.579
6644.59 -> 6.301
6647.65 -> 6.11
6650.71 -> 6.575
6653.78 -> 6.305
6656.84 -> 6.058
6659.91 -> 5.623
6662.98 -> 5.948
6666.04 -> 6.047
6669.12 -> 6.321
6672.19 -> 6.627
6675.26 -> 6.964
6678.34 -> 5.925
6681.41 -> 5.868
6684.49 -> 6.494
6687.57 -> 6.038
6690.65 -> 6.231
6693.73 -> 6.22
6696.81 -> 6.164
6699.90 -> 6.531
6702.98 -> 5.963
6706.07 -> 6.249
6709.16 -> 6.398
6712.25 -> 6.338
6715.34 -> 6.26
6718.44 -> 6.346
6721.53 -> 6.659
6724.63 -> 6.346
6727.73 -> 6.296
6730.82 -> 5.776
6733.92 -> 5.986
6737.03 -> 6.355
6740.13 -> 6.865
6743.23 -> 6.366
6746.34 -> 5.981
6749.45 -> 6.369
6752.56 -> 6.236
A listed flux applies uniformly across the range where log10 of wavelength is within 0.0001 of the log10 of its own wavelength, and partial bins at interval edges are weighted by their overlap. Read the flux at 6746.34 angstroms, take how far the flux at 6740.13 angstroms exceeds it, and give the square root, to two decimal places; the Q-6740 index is 0.94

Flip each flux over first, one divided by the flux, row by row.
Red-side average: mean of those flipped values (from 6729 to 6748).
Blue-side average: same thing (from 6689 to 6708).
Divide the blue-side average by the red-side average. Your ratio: 1.00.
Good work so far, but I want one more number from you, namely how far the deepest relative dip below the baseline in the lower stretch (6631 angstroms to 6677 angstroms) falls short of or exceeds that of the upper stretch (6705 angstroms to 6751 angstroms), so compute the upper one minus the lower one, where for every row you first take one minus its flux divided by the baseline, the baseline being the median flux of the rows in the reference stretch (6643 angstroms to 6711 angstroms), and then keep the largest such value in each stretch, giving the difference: -0.025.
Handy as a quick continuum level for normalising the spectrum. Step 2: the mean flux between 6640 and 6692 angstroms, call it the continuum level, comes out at 6.24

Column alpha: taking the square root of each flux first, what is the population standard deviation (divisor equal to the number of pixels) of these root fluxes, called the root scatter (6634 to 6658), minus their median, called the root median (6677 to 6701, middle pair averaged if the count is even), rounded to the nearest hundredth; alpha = -2.44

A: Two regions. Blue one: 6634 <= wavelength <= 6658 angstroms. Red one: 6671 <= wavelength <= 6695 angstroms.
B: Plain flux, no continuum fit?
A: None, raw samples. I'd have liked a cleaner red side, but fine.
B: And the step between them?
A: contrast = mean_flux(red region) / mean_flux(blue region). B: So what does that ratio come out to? 1.00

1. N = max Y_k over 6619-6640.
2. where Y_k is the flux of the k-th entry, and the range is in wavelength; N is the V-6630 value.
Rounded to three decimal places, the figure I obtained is 6.596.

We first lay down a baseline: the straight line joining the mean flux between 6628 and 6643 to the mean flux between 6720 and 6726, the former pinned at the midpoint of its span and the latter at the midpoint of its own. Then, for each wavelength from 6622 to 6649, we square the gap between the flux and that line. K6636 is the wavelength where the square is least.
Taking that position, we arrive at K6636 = 6644.59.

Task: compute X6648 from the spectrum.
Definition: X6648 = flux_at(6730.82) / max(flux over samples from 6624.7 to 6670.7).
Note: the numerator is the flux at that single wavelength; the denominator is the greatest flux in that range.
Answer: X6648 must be 0.88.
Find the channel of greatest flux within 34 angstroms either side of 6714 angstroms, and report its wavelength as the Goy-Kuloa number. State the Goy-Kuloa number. 6740.13 angstroms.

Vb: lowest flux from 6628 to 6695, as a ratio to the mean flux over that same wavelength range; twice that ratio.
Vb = 1.809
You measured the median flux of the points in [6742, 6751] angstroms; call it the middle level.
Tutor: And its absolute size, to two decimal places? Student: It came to 6.37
